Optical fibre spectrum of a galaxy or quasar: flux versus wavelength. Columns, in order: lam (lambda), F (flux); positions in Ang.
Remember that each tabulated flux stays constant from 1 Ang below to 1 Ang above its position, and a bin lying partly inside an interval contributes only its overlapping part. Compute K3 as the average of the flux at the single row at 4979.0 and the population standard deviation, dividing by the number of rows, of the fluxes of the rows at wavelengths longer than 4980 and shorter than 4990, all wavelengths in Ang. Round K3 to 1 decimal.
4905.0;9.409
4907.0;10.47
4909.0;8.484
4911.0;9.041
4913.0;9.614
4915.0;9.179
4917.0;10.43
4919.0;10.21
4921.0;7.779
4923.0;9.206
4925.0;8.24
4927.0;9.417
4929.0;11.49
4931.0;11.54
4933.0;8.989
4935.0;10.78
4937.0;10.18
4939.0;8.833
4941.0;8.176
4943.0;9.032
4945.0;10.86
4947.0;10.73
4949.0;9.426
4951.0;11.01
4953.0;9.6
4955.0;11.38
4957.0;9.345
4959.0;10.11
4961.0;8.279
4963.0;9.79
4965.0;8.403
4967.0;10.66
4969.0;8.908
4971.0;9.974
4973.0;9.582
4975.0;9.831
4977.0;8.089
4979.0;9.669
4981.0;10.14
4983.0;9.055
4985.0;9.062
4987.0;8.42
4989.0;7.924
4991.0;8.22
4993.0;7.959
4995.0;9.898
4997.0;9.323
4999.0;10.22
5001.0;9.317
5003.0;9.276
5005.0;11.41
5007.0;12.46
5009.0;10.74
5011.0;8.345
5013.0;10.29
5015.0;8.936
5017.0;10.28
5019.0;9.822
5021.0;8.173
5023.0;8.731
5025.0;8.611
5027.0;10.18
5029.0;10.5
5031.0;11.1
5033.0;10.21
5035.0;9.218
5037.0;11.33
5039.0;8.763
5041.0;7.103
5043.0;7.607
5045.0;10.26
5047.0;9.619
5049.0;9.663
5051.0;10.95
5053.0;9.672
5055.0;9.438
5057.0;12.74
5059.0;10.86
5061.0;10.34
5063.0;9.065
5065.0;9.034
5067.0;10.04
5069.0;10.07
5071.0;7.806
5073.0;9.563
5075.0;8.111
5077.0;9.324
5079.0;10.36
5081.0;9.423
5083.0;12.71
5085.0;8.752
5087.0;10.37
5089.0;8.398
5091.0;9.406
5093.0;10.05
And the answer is 5.2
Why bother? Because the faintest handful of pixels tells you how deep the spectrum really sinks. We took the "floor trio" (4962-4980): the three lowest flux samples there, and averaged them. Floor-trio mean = 8.5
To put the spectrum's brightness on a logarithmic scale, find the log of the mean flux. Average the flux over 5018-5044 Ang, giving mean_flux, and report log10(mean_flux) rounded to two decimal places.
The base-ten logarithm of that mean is 0.97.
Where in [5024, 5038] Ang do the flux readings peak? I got 5037.0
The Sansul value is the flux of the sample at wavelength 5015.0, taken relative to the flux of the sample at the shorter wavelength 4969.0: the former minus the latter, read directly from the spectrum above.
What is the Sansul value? 0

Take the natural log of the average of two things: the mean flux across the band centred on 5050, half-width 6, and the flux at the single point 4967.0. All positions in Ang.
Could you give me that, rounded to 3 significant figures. 2.33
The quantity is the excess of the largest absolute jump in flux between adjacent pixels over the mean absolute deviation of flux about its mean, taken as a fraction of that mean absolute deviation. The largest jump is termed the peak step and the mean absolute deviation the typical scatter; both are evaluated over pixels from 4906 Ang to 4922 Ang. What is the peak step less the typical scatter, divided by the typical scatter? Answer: 2.12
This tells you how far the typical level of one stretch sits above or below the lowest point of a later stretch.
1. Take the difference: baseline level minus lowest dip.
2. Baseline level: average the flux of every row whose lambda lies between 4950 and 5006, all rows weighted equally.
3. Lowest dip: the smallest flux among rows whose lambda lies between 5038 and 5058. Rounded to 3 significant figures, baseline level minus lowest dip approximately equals 2.36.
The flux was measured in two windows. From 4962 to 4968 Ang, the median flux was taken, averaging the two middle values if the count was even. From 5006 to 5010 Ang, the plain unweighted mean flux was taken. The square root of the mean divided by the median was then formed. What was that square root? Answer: 1.09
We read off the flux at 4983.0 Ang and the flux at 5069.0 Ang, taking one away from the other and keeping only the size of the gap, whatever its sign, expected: 1.0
